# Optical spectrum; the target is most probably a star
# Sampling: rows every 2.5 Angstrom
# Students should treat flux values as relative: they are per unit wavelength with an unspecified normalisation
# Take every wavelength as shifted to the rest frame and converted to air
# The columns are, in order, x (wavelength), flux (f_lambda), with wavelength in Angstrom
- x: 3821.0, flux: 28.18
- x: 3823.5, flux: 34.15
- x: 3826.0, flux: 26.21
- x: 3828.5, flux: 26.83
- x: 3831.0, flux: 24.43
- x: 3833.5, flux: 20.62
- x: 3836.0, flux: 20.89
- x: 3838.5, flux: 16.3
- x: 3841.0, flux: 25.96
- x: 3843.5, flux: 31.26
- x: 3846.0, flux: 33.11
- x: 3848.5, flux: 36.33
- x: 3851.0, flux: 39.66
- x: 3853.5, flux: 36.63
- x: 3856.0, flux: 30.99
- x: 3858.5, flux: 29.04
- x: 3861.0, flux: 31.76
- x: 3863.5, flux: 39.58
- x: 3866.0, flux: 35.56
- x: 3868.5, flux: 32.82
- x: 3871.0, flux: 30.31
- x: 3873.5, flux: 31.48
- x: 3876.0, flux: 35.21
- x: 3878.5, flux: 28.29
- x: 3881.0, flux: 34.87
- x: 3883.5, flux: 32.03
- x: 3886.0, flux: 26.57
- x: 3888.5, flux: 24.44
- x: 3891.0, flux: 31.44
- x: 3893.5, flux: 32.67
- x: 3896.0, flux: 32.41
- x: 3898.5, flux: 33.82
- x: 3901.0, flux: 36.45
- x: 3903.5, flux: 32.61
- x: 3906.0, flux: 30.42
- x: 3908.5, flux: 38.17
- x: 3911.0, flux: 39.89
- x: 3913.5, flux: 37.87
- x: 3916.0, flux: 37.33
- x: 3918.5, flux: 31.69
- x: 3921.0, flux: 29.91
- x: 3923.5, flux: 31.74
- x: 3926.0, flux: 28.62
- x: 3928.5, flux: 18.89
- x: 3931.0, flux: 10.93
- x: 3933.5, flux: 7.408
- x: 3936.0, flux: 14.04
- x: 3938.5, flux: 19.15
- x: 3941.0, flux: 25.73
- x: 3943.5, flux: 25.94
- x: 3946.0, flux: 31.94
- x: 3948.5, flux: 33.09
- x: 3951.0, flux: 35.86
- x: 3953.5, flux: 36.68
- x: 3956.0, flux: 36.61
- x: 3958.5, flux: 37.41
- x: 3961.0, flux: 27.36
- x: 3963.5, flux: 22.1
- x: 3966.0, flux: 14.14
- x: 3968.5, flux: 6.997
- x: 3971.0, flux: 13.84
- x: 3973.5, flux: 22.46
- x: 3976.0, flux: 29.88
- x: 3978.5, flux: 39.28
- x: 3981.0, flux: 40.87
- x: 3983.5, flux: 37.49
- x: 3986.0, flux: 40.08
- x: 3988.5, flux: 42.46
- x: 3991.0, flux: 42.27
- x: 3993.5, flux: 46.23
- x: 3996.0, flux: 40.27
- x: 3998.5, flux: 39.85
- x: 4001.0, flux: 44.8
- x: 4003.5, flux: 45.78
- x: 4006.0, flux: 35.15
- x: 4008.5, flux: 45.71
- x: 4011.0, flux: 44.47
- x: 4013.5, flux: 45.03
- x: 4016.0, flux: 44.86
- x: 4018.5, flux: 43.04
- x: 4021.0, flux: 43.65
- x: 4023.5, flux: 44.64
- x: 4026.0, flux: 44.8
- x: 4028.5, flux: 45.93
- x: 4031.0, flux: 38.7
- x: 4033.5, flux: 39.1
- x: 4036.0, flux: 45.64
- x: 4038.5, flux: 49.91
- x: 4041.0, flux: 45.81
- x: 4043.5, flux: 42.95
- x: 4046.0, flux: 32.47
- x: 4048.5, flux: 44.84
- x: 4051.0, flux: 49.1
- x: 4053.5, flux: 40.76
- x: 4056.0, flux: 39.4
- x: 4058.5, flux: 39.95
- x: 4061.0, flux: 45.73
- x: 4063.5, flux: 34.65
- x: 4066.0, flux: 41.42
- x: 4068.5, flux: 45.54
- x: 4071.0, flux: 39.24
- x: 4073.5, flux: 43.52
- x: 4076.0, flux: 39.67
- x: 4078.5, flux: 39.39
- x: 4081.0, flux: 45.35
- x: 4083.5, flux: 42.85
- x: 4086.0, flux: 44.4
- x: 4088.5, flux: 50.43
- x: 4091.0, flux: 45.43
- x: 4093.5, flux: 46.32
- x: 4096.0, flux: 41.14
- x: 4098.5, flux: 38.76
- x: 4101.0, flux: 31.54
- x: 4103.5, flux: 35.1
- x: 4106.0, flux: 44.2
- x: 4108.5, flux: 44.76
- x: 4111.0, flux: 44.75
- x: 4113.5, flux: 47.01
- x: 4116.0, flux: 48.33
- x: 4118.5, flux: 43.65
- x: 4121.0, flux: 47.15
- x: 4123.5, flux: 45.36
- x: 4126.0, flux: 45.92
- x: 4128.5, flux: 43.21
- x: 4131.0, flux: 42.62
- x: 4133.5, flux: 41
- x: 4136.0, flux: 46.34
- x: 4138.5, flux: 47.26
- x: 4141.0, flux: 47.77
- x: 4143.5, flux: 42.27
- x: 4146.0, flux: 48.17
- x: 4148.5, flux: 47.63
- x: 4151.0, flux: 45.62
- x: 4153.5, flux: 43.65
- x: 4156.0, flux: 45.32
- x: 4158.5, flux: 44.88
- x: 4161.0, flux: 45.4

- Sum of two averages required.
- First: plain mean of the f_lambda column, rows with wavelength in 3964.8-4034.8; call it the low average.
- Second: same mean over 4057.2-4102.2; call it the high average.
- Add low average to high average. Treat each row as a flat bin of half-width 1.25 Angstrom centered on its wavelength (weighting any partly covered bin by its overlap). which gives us 80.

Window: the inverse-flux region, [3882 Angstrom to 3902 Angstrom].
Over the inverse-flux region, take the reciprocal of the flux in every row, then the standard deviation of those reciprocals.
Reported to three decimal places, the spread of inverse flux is 0.004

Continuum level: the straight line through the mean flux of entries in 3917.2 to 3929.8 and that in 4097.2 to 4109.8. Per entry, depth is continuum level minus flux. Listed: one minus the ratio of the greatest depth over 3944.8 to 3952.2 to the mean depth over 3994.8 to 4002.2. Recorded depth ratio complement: 0.7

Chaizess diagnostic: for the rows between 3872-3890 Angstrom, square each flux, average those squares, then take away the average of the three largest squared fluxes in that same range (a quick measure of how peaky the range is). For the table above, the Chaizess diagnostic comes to -221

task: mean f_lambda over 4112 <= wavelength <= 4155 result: 45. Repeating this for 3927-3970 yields 24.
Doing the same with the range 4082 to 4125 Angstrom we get 44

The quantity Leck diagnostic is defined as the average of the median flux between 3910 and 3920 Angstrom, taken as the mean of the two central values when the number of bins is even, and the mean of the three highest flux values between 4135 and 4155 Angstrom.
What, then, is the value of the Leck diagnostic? 43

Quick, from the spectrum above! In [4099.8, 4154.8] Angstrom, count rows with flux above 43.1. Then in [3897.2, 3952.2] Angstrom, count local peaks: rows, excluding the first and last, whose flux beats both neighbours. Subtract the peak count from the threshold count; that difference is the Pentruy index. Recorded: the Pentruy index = 14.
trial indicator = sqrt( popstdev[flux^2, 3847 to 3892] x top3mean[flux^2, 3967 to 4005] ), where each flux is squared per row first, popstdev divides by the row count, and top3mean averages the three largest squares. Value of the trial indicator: 741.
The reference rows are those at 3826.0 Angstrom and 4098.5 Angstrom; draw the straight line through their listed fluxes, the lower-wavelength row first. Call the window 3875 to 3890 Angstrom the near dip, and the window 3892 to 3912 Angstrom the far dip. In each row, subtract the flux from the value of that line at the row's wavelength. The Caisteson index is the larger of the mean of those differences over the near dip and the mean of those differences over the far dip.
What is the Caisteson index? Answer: -1.4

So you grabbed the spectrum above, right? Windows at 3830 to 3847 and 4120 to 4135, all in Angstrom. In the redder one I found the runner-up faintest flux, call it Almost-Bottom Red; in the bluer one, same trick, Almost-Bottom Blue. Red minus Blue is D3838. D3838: 22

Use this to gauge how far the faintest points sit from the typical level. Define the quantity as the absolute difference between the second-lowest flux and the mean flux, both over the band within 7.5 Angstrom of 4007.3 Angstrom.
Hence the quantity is 1.0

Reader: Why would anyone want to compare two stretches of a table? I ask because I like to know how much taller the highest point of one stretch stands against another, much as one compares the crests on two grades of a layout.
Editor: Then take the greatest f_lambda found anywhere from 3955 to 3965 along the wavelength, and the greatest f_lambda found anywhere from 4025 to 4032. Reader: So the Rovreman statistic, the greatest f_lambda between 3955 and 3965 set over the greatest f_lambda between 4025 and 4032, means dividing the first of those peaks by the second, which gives 0.81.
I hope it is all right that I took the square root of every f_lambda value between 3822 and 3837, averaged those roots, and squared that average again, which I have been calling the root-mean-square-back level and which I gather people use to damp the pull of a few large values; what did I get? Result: 25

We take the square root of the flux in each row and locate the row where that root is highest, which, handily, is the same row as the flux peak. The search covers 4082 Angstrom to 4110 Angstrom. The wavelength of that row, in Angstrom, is 4088.5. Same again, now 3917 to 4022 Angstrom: 3993.5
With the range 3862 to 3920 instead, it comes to 3911.0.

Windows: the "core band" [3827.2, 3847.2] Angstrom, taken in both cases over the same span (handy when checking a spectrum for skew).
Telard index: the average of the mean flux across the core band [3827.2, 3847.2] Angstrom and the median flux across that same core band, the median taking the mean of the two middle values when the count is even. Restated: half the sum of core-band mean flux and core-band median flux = 25.1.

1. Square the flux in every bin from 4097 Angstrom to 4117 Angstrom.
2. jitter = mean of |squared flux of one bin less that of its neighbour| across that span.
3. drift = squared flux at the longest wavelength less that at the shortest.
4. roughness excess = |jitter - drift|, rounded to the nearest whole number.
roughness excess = 569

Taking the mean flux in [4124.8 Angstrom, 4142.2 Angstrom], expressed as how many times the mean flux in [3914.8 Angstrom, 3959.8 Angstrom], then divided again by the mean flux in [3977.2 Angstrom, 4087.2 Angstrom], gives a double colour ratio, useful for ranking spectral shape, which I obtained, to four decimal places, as 0.0386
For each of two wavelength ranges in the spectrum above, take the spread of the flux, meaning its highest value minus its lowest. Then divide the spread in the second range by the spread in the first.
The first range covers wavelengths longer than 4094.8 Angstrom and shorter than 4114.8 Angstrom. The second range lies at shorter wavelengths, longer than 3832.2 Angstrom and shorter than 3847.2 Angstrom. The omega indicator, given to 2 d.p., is 1.09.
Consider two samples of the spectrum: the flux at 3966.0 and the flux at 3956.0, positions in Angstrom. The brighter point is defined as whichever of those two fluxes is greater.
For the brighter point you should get 36.6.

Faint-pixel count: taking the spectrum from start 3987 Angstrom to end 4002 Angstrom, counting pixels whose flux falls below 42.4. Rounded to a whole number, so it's 3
